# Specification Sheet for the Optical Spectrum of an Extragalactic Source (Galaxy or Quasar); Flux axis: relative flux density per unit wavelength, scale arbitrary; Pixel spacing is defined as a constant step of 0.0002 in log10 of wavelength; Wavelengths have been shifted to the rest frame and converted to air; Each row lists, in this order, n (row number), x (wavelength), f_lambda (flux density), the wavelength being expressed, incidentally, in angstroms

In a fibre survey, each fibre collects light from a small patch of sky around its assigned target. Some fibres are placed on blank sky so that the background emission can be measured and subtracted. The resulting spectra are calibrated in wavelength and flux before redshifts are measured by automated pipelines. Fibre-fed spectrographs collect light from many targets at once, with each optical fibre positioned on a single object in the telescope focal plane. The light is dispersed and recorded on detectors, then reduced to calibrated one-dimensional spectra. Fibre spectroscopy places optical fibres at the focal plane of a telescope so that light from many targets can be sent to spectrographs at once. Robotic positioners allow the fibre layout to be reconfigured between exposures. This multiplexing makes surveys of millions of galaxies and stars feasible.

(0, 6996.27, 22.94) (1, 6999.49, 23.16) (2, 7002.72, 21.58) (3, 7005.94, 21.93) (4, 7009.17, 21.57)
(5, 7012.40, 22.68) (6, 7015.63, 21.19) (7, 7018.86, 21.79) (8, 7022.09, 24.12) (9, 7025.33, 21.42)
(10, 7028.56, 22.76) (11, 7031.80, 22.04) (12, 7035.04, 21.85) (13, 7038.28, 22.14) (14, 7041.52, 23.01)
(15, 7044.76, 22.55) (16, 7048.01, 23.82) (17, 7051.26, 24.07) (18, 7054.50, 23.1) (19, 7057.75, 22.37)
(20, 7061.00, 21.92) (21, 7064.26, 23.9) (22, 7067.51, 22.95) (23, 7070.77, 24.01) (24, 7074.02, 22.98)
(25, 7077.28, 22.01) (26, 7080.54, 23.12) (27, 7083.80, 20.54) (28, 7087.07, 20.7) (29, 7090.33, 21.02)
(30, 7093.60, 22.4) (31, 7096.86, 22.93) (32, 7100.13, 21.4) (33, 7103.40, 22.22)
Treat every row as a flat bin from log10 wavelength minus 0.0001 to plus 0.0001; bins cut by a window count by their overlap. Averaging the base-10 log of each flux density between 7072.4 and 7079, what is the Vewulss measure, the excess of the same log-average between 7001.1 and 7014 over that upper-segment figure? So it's -0.011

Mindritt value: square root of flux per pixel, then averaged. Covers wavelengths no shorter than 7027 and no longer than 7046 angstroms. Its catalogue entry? 4.73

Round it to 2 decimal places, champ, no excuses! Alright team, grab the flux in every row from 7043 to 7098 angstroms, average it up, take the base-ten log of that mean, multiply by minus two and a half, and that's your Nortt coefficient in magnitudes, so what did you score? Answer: -3.39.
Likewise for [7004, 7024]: -3.37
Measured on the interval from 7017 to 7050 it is -3.38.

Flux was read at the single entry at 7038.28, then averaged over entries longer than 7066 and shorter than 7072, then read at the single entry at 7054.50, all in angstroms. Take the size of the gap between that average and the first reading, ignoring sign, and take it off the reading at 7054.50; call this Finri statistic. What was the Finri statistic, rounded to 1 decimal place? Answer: 21.8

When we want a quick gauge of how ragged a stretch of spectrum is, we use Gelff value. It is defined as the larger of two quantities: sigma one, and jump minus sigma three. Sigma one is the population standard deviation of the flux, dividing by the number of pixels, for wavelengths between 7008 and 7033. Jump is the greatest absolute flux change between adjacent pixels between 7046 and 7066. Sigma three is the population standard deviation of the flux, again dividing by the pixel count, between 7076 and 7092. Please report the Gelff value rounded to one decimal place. 1.0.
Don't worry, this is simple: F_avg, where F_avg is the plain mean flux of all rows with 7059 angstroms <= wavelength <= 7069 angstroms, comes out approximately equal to 22.9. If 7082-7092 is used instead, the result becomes 20.8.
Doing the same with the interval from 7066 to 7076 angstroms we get 23.3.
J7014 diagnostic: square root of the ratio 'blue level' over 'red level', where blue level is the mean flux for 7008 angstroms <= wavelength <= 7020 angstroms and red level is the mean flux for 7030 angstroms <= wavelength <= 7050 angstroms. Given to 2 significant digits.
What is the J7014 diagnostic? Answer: 0.98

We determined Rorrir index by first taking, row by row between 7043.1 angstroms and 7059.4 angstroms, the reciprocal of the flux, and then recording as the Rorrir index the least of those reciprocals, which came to 0.0415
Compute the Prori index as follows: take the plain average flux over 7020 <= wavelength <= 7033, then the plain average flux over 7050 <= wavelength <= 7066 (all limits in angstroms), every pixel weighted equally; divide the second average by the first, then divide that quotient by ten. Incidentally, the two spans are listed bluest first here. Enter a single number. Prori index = 0.102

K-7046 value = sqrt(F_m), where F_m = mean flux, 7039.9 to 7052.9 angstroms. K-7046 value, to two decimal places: 4.83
